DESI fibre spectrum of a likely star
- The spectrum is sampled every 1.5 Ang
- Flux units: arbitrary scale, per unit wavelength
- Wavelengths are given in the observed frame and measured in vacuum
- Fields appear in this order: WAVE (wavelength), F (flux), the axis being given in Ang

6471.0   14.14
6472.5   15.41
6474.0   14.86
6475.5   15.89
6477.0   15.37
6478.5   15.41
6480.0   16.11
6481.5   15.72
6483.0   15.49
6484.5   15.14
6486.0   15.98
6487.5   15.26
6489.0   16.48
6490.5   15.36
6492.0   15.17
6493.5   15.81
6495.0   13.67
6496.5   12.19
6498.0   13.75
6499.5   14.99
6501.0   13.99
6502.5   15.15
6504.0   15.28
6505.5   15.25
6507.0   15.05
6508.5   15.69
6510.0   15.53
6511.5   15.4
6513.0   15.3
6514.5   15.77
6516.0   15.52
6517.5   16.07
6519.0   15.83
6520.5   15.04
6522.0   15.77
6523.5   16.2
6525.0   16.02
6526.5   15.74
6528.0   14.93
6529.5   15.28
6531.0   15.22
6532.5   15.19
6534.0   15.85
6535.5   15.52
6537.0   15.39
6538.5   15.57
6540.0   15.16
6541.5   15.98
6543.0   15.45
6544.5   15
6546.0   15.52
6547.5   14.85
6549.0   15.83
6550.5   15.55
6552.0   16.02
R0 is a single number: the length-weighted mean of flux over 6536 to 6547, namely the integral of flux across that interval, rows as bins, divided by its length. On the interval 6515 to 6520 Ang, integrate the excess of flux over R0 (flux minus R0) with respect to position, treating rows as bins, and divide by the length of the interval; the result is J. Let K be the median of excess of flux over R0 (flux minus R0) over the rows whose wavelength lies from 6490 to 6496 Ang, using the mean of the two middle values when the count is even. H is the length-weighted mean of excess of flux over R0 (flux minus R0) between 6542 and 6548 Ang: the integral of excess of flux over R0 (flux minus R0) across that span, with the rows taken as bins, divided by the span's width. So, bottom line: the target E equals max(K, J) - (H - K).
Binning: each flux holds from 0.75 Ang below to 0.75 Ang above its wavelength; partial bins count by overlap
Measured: 0.4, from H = -0.2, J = 0.34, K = -0.16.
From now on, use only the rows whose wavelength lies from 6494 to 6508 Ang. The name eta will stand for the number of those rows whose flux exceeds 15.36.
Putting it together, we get 0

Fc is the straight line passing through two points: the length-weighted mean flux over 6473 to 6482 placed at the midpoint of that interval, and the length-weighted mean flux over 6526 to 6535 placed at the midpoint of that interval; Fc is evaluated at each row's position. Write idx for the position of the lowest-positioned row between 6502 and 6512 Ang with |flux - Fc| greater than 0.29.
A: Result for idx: 6502.5 Ang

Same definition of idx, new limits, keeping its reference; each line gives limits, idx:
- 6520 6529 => 6520.5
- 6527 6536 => 6528.0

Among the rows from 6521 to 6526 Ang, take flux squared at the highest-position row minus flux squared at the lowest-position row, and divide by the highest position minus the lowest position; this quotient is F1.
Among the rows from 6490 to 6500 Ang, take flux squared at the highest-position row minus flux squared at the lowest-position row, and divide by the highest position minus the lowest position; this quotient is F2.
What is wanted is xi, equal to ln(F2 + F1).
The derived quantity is 0.3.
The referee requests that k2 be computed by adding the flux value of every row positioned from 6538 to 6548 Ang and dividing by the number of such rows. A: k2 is 15.4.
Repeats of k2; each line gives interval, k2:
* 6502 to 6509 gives 15.3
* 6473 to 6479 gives 15.4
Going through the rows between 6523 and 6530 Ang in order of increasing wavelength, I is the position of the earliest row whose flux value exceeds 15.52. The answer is 6523.5 Ang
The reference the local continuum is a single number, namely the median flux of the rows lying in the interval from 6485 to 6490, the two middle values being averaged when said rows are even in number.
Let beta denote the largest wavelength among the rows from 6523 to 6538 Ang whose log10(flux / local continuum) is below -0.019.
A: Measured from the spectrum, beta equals 6532.5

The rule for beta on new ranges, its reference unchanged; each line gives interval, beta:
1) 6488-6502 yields 6501.0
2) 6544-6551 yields 6547.5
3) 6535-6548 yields 6547.5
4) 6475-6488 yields 6487.5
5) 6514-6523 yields 6520.5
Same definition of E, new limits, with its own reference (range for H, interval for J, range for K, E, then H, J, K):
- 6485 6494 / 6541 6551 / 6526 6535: -0.4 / 0.2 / 0.01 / -0.18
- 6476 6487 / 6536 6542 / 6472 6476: -0.1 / 0.2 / 0.08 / -0.02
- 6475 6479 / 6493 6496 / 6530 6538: -0.2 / 0.1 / -0.99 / -0.04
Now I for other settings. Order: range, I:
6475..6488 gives 6475.5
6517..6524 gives 6517.5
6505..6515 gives 6508.5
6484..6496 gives 6486.0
